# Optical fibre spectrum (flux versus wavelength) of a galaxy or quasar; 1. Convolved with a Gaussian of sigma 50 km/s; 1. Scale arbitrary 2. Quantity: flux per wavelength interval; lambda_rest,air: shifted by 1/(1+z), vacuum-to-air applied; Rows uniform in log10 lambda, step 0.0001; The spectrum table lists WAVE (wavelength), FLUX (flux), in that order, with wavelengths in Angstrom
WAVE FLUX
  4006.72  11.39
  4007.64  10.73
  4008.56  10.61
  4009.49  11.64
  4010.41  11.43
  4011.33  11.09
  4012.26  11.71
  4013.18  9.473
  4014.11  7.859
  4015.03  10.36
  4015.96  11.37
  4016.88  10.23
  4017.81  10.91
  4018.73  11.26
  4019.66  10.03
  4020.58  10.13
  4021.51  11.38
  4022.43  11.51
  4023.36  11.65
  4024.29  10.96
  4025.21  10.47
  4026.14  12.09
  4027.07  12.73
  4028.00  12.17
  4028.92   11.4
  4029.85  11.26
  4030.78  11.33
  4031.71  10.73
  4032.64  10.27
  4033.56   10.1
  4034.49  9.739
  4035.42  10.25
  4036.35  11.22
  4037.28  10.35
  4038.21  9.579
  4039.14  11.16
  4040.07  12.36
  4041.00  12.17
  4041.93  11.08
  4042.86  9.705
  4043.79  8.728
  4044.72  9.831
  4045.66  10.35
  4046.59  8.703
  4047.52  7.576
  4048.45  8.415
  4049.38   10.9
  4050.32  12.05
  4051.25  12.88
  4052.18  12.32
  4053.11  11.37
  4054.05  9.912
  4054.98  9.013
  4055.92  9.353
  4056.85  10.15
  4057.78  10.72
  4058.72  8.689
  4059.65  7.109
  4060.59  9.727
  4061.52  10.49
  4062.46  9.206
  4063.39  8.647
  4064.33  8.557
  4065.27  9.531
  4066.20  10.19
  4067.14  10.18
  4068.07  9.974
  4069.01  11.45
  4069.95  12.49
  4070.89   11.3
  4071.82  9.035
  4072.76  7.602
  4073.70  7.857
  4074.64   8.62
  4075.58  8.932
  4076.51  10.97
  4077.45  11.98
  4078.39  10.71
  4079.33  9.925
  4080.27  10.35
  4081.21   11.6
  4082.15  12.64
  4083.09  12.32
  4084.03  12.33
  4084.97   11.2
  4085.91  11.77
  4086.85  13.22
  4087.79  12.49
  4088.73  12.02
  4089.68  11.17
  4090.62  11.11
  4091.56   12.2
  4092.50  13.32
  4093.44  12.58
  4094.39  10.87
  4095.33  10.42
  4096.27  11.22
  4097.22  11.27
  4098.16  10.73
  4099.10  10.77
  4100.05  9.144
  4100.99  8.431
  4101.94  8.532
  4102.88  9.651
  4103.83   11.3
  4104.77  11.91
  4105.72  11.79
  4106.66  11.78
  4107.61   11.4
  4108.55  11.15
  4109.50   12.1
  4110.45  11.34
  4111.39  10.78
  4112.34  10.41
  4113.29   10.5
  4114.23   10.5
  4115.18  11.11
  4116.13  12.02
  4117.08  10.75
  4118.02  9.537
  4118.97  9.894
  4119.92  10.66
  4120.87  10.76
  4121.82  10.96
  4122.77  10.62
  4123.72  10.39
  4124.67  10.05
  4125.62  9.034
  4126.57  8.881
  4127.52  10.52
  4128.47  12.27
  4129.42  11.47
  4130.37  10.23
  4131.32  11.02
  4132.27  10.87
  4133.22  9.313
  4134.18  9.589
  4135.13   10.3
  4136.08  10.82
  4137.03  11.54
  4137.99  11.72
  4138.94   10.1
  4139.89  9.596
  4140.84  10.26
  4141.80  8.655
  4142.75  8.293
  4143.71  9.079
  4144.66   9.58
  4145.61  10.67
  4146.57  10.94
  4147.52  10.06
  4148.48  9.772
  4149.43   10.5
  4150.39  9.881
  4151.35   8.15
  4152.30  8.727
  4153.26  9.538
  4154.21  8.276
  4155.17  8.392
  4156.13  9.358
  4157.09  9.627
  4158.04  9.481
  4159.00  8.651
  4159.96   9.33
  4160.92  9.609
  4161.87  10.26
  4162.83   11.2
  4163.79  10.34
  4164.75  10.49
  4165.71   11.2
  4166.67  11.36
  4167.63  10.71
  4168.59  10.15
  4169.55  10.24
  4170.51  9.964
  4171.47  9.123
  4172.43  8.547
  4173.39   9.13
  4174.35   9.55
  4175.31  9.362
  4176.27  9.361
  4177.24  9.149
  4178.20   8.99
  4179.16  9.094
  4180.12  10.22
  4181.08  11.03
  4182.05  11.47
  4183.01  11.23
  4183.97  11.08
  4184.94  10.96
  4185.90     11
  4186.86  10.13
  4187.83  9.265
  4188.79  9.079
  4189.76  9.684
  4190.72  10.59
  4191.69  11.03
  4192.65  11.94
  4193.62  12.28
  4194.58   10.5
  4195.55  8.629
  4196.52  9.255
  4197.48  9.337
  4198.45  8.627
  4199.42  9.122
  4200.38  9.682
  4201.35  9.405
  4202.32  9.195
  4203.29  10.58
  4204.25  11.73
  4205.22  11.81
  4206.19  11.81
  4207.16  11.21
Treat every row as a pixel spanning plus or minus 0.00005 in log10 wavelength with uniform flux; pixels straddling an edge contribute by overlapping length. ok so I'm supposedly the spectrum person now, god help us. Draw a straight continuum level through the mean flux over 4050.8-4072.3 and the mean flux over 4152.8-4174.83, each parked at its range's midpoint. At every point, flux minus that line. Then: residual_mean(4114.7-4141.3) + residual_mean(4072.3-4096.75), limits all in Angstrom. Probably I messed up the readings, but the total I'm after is 1.7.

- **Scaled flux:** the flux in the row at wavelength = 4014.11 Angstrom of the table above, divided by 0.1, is 79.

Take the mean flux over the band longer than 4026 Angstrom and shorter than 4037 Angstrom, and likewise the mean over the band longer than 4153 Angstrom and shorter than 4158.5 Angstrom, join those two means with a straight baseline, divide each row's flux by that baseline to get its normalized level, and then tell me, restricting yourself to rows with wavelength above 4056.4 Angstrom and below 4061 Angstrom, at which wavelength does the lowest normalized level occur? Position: 4059.65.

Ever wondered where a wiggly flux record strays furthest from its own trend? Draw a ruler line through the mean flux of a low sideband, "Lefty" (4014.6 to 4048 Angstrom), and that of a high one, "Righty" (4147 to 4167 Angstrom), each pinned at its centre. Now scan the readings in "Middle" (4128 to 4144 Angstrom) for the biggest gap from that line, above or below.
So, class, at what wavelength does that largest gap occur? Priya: 4128.47 Angstrom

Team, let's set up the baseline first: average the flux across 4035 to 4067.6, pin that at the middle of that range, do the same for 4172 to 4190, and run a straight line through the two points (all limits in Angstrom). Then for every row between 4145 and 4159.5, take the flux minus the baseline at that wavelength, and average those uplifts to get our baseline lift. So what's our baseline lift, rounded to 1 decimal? -0.5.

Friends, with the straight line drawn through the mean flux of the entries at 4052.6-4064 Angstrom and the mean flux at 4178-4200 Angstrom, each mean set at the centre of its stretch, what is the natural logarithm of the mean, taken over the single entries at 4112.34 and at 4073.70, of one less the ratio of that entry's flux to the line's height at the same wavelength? -2.80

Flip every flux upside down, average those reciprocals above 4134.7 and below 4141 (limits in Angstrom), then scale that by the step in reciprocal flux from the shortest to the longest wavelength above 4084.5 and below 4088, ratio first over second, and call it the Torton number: -10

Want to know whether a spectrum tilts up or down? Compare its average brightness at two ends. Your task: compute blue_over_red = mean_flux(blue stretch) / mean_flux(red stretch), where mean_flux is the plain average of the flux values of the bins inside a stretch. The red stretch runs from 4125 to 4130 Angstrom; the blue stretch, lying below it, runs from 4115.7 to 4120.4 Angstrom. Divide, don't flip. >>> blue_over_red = 1.01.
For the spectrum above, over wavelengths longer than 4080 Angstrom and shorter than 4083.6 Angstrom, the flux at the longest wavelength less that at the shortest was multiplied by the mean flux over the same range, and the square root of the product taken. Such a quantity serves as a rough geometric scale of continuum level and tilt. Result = 4.8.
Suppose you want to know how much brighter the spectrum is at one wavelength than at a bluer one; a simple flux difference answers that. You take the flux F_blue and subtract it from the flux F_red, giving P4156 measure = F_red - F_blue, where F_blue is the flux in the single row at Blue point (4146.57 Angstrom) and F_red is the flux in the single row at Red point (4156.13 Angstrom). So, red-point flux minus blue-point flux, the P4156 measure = -1.58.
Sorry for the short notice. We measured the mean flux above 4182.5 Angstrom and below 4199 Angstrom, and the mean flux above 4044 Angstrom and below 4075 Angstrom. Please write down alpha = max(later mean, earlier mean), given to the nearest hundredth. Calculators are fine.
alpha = 10.27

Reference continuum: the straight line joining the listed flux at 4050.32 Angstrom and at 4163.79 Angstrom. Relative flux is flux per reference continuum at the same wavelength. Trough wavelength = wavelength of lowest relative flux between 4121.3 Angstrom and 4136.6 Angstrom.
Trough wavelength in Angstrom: 4126.57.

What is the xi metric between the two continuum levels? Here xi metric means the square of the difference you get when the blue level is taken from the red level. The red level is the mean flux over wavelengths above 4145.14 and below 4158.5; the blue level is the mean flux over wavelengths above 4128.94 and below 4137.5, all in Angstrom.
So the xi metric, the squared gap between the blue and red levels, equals 1.1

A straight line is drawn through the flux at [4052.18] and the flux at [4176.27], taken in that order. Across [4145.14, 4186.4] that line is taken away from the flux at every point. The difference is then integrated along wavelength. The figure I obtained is 12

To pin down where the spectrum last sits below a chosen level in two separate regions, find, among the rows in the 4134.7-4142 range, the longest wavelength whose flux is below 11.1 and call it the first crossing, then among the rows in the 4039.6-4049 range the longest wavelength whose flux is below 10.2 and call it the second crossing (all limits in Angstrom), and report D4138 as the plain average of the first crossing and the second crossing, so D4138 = 4095.1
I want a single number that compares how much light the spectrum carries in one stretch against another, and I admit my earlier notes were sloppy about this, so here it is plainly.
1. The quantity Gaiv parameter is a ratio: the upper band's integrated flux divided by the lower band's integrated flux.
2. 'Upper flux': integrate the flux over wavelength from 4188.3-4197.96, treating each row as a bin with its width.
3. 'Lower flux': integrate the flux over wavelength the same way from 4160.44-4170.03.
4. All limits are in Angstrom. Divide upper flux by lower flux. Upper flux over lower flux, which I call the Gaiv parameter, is 0.98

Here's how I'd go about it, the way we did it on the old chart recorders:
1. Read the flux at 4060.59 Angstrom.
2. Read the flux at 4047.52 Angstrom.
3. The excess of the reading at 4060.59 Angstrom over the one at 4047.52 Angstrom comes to 2.2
